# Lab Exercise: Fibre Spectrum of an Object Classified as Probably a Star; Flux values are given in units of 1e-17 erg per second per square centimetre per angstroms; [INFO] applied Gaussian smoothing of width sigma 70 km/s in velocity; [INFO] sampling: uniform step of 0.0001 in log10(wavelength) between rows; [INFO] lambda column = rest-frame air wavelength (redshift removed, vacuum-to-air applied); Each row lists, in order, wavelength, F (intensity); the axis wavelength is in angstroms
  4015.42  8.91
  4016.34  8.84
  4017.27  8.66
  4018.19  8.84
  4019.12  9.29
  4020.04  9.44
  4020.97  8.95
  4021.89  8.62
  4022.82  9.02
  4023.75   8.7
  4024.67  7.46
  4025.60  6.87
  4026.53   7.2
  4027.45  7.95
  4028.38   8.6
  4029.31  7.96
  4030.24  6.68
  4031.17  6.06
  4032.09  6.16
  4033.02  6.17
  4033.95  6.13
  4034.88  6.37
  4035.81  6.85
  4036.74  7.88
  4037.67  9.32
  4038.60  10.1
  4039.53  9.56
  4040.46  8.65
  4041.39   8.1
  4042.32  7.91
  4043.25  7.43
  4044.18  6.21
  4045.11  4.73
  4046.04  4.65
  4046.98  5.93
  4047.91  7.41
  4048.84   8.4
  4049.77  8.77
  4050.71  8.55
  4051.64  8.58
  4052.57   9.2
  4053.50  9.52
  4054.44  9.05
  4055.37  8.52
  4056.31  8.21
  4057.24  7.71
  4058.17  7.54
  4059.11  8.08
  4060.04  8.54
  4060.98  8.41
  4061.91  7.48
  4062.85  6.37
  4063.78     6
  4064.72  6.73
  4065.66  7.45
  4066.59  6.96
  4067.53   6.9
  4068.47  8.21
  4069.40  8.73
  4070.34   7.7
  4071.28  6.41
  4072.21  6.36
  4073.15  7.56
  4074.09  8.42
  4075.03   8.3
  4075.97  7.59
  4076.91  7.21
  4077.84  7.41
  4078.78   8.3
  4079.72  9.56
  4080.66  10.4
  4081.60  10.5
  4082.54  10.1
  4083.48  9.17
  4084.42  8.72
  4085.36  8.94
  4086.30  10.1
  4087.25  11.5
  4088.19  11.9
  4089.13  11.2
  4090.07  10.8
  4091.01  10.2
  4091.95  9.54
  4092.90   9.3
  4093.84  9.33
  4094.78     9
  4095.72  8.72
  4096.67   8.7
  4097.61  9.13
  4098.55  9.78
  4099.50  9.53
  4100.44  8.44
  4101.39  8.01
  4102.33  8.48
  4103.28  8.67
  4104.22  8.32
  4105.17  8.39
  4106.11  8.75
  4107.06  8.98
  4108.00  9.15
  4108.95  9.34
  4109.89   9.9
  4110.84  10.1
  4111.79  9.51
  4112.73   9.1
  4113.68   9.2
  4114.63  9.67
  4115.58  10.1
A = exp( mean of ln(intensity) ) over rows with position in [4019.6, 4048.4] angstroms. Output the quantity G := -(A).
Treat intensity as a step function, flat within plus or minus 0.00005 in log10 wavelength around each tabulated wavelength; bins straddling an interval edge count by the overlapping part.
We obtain -7.4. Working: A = 7.4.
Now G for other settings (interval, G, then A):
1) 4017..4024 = -8.9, 8.9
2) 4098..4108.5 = -8.8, 8.8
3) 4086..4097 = -10.0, 10.0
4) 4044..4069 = -7.4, 7.4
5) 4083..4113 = -9.4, 9.4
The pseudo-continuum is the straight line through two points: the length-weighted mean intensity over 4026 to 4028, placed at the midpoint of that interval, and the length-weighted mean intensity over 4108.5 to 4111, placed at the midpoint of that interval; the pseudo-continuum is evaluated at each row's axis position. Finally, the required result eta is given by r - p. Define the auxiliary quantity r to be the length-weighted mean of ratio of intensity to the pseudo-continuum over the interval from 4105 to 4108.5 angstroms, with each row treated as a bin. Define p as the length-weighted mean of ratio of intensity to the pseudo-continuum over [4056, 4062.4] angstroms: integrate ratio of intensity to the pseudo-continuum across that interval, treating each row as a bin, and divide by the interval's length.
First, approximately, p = 0.95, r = 0.92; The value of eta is -0.03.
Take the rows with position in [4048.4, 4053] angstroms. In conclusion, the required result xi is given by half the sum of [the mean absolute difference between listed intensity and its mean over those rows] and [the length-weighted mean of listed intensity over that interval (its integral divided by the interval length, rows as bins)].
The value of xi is 4.5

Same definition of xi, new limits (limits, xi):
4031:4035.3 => 3.1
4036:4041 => 4.8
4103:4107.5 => 4.4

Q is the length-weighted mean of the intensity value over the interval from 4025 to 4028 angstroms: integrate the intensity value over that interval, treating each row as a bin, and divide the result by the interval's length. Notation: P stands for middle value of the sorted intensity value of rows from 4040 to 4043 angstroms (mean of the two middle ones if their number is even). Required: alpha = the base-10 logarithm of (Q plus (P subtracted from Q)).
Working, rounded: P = 8.1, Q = 7.4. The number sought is 0.82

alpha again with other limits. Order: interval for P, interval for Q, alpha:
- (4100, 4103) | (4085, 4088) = 1.09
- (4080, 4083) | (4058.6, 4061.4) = 0.79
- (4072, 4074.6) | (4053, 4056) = 1.02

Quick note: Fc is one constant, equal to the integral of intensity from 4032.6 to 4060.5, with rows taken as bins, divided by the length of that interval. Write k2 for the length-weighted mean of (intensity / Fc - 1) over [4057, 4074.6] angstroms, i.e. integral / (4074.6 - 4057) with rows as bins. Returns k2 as -0.05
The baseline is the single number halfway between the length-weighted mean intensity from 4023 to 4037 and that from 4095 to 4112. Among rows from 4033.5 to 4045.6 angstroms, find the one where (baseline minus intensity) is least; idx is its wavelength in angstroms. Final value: 4038.60 angstroms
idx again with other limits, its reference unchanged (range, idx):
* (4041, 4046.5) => 4041.39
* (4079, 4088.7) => 4088.19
